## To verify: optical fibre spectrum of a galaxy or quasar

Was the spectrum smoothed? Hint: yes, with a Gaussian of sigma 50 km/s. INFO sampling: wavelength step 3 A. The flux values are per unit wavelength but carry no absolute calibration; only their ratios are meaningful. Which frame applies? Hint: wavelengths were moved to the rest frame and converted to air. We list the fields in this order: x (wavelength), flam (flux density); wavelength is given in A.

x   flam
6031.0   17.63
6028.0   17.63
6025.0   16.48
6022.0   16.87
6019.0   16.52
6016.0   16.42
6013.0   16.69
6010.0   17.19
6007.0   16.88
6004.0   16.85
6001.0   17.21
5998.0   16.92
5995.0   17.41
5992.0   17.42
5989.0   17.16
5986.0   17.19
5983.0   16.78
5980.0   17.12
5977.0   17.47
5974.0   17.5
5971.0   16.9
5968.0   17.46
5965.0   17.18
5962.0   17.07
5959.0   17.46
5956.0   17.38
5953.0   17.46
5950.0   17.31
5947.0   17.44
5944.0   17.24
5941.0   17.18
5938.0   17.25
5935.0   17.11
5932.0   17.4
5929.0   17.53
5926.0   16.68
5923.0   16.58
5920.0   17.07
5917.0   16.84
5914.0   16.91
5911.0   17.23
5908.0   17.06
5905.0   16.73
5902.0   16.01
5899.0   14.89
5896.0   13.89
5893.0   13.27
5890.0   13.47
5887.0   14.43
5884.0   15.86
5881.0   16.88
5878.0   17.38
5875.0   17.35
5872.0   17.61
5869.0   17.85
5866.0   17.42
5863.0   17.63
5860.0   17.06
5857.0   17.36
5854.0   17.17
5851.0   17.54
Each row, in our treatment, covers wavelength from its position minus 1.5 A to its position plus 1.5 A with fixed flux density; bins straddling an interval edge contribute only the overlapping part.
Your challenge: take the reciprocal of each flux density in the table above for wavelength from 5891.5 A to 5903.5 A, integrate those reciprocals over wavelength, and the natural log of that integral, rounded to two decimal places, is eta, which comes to -0.19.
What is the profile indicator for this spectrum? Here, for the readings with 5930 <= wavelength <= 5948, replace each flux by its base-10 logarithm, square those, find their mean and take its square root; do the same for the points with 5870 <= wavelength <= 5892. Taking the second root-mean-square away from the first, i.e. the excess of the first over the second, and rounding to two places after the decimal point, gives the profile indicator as 0.03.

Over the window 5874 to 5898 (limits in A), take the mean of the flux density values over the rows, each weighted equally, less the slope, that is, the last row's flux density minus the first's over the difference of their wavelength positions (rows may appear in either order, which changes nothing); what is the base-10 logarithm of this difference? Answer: 1.19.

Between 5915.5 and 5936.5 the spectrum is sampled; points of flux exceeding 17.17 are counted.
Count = 2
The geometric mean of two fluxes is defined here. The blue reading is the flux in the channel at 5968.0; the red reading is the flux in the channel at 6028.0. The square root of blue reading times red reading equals 17.5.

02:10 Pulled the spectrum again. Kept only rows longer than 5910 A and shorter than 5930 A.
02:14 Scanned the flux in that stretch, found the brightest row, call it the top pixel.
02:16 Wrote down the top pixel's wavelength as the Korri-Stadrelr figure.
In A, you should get 5929.0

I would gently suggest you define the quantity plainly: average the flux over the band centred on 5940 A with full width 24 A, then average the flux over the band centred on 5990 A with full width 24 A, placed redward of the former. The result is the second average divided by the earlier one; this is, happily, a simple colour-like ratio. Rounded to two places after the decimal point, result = 0.99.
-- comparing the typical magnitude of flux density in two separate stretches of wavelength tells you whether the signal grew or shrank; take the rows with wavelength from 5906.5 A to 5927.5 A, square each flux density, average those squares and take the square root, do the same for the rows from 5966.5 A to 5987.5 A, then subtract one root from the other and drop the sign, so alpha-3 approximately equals 0.3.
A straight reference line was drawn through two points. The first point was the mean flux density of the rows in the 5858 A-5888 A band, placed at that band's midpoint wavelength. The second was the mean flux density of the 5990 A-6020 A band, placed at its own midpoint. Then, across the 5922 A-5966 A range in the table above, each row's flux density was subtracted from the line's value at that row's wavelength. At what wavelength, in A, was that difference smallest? 5929.0 A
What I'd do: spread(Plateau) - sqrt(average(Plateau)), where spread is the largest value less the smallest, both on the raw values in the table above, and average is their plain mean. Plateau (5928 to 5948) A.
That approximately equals -3.74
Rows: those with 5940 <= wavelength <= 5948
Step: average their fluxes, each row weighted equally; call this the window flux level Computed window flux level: 17.3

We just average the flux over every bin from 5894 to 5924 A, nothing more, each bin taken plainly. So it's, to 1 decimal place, 16.3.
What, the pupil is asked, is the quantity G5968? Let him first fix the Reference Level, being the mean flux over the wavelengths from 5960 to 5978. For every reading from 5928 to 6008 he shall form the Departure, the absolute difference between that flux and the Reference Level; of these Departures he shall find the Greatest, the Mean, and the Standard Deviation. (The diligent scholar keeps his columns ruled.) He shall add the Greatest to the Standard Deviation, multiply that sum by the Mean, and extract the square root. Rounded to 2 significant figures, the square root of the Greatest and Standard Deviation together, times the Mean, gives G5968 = 0.33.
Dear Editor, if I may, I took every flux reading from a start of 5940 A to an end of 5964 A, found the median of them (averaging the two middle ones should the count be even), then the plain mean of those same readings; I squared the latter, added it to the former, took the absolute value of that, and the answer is 317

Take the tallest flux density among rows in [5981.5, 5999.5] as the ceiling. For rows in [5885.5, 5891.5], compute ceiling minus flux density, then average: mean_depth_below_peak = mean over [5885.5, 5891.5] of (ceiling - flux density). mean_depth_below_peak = 3.5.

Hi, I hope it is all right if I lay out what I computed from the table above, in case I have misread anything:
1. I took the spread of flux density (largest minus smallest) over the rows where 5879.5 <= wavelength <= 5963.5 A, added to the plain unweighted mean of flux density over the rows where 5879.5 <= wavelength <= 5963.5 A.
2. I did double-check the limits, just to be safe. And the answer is 20.7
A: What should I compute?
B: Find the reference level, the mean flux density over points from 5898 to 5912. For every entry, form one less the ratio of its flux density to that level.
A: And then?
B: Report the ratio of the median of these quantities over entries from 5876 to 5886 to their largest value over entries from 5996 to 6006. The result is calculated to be 1.1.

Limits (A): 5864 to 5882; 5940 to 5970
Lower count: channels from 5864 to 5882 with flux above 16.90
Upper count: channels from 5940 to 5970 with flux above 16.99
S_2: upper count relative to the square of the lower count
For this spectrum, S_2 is 0.40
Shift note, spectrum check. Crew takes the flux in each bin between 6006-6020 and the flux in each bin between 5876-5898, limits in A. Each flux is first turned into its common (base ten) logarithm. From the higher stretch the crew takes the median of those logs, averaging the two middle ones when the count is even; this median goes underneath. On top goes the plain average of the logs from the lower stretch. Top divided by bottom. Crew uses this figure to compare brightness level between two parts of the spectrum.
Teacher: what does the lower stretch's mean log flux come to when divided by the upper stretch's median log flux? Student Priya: 0.96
